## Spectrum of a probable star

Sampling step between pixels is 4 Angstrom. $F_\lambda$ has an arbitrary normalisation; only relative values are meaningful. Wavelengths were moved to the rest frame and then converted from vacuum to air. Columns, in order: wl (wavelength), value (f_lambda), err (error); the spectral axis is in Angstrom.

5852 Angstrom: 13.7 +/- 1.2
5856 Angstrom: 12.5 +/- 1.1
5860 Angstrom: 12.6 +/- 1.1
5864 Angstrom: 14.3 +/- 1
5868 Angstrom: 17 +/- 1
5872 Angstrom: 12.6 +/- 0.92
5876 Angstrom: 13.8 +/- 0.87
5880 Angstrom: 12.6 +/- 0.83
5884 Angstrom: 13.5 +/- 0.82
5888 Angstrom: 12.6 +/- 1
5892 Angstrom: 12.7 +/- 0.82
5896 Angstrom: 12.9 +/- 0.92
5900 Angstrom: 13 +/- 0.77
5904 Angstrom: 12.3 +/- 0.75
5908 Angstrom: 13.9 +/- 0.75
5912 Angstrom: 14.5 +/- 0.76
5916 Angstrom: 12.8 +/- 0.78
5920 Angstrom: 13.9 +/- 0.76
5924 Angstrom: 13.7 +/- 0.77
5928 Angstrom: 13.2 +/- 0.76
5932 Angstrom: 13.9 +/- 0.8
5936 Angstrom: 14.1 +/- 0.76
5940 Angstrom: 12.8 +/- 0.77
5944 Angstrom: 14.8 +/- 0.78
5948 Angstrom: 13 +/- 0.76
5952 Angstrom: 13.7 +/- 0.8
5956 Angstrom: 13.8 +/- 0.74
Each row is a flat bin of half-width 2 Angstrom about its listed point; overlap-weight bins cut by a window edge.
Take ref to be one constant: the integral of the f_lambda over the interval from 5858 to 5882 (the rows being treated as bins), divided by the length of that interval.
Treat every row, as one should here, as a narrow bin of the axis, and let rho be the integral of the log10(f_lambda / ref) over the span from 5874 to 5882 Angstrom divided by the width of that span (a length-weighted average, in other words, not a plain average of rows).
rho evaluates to -0.020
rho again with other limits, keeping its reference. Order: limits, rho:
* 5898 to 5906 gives -0.038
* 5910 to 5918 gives -0.006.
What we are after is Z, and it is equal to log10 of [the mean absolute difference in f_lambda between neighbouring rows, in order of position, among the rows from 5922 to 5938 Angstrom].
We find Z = -0.33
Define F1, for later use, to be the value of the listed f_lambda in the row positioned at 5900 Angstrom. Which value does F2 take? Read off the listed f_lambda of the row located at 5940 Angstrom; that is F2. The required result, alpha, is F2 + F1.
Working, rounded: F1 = 13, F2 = 12.8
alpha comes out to 25.8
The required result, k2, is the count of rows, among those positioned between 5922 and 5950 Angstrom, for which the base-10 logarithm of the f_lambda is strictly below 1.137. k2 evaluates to 4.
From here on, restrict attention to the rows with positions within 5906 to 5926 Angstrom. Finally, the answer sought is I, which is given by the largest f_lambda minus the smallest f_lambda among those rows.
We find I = 1.7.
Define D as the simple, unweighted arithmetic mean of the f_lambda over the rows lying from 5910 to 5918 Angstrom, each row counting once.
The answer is 13.65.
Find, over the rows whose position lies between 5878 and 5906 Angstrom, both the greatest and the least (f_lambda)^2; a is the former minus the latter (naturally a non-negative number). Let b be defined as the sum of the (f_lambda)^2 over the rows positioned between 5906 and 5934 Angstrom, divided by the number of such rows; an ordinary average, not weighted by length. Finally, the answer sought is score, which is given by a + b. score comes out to 219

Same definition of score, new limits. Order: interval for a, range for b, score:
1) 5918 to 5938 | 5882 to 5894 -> 192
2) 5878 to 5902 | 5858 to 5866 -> 205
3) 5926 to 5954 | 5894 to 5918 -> 231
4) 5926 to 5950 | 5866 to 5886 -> 251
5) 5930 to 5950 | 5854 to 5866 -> 228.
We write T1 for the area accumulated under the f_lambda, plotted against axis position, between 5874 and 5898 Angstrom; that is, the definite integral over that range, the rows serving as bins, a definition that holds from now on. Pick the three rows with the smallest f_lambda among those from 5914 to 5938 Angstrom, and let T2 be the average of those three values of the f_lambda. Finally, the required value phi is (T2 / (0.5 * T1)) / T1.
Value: 0.0003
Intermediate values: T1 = 312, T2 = 13.2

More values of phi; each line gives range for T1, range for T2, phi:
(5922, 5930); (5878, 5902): 0.0022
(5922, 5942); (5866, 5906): 0.0003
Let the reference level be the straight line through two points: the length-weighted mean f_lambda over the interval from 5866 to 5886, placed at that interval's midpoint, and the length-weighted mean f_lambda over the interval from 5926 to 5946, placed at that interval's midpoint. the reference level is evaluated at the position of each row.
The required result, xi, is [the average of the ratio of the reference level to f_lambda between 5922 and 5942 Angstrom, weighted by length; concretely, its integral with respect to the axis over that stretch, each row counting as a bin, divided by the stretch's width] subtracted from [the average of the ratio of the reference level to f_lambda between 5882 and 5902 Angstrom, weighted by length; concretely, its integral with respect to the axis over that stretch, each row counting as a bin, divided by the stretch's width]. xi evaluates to 0.054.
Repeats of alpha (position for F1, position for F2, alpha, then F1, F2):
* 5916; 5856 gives 25.3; 12.8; 12.5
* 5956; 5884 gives 27.3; 13.8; 13.5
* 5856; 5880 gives 25.1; 12.5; 12.6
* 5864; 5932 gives 28.2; 14.3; 13.9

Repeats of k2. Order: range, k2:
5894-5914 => 3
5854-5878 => 3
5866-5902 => 7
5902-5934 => 4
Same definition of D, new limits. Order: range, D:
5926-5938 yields 13.73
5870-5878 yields 13.20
